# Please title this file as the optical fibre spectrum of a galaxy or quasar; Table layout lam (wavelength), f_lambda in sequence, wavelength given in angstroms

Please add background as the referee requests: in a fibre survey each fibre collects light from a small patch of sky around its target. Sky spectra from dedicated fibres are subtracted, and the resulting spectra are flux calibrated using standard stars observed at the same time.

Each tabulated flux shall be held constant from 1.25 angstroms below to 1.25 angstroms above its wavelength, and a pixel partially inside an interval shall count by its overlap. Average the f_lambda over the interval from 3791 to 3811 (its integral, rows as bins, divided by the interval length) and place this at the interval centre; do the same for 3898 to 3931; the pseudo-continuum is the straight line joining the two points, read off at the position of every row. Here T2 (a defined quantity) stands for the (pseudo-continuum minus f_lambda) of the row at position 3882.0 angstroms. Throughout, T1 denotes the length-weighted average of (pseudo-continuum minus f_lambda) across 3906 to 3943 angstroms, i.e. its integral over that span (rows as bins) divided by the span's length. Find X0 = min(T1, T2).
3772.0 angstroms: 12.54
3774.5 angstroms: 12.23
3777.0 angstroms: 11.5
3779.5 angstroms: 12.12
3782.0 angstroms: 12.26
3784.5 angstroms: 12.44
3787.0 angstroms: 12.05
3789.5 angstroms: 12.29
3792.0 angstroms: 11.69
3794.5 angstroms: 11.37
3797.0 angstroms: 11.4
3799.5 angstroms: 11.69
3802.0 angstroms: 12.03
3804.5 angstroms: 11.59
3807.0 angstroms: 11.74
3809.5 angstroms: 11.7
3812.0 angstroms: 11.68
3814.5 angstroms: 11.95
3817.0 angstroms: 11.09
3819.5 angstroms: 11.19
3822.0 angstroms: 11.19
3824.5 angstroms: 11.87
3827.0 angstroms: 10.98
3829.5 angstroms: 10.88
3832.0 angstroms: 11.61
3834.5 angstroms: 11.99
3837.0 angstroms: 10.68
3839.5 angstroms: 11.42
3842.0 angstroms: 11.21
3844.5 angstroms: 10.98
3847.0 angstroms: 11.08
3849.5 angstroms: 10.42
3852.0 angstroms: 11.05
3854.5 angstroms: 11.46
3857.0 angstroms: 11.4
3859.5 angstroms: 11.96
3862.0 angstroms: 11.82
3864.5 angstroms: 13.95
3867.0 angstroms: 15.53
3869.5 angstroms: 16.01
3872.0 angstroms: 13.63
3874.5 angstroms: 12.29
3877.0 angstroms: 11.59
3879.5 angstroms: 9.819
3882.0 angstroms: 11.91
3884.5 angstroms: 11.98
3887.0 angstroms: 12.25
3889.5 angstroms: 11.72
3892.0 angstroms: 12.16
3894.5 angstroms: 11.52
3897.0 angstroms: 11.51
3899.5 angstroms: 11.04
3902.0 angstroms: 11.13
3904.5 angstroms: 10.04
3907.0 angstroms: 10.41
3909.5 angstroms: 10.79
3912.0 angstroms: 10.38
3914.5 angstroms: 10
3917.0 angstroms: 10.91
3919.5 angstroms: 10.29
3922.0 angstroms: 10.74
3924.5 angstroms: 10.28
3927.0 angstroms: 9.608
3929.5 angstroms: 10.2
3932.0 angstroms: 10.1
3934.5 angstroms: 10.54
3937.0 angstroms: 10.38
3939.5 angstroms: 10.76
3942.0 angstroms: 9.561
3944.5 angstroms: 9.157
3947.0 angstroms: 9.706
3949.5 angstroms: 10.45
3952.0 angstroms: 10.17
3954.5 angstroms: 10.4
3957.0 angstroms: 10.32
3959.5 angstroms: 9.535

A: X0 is -1.1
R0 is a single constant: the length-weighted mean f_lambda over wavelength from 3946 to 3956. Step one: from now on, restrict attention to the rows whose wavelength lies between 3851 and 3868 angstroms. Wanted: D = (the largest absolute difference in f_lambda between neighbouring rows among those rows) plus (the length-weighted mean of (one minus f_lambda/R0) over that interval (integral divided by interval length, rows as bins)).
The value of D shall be 1.91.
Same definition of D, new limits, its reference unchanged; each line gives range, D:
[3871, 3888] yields 1.92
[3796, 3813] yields 0.29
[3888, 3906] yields 0.98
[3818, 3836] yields 0.77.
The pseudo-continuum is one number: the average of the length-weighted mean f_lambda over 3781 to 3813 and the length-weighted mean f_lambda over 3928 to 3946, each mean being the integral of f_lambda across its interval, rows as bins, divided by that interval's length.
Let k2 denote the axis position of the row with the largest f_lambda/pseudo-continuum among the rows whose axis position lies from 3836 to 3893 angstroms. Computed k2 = 3869.5 angstroms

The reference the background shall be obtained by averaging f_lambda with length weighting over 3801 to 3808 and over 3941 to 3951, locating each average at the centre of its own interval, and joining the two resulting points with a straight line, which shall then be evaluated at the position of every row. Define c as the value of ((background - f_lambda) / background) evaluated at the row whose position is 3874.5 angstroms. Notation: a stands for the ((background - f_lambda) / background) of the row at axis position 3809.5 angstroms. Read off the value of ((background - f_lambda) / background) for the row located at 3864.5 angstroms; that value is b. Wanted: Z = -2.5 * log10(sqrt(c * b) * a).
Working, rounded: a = 0.001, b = -0.28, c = -0.14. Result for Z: 9.8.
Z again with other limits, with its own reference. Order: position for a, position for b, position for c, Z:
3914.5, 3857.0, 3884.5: 7.3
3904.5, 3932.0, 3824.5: 7.9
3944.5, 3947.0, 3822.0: 8.5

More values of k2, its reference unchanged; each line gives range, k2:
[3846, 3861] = 3859.5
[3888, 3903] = 3892.0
